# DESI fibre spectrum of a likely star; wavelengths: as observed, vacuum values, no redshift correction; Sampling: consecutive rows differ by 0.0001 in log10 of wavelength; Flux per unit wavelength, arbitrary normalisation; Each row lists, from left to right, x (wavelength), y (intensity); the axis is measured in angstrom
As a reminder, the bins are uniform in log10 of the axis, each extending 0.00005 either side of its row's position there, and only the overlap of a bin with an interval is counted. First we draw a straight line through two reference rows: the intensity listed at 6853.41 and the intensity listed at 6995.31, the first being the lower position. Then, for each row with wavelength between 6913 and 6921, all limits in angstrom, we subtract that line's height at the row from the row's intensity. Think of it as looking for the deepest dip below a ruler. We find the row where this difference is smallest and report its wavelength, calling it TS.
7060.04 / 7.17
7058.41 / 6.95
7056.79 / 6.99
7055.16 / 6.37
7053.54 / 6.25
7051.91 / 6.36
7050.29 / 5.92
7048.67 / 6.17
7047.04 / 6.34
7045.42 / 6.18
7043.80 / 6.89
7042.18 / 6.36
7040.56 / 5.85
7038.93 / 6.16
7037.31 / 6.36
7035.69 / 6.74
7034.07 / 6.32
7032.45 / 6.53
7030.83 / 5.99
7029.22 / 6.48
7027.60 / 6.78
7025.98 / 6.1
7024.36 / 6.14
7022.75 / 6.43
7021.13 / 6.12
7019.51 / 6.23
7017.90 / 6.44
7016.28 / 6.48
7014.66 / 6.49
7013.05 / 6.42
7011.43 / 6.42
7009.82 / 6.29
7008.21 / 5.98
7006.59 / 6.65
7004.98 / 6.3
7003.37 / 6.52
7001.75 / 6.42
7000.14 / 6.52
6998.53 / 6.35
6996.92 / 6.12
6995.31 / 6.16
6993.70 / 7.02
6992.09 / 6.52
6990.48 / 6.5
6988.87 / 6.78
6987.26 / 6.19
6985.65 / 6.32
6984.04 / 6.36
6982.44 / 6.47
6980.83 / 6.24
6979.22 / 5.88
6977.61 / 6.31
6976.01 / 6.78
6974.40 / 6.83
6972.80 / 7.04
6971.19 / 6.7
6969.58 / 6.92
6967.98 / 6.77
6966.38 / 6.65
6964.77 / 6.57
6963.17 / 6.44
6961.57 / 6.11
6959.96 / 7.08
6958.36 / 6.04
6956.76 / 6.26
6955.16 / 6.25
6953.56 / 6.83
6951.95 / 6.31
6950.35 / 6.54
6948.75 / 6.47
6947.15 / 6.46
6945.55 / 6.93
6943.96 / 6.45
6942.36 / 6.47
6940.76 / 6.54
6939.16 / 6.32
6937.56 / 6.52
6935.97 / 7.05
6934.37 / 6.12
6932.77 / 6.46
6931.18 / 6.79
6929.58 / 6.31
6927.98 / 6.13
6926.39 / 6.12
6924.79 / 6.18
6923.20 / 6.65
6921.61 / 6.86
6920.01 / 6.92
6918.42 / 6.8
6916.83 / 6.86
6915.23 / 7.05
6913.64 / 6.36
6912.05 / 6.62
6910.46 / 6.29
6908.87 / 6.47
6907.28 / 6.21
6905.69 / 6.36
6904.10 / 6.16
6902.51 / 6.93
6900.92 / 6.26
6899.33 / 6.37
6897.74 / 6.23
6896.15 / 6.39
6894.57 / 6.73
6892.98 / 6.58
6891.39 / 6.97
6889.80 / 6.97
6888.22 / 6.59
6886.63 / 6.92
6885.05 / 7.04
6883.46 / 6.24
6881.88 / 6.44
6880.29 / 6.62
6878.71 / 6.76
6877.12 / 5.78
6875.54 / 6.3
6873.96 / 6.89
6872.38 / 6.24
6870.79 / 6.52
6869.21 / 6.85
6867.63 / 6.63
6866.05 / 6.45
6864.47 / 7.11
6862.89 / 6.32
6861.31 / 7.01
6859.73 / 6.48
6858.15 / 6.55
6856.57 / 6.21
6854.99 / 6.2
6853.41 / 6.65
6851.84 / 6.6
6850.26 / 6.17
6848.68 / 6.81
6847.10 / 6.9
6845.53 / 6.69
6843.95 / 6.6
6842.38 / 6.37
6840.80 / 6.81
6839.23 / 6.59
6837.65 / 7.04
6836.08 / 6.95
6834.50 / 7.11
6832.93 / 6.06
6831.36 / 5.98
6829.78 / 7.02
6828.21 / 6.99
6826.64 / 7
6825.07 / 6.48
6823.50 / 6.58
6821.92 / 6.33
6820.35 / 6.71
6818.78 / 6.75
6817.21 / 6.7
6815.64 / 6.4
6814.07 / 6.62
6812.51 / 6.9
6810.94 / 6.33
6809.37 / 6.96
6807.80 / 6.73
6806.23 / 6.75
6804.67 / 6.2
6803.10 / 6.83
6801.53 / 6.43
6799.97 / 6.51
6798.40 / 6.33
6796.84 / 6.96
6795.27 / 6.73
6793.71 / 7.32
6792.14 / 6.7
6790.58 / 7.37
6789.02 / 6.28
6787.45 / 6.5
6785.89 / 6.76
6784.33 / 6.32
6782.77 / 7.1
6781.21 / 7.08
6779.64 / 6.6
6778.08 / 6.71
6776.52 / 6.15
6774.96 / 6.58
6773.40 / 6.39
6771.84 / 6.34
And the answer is 6913.64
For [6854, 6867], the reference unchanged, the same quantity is 6854.99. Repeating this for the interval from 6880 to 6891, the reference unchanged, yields 6883.46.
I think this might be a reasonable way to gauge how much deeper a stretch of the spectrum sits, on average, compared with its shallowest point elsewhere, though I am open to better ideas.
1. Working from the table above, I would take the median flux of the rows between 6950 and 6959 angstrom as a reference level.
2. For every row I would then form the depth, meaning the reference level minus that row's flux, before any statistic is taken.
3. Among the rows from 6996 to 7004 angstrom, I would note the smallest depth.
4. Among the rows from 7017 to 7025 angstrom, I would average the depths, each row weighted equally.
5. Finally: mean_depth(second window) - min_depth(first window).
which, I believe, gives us 0.2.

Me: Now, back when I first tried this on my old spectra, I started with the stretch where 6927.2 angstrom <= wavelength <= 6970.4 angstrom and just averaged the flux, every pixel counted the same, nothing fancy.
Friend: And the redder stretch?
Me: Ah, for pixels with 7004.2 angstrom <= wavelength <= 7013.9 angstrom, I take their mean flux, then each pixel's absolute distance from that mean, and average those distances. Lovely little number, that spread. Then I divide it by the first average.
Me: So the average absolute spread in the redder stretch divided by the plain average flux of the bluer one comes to 0.0236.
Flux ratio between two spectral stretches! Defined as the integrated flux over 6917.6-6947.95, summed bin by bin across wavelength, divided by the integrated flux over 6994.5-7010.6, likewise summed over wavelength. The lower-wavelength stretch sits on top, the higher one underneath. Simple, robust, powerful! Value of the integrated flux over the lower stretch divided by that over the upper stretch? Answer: 1.9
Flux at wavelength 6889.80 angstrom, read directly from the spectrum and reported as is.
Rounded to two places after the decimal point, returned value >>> 6.97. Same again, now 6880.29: 6.62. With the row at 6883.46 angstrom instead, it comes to 6.24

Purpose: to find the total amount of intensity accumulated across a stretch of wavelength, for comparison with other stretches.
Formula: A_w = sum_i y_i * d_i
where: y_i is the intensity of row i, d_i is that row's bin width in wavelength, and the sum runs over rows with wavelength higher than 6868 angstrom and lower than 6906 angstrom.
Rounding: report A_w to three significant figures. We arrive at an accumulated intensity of 249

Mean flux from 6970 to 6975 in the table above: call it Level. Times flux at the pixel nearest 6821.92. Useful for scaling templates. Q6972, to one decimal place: 43.4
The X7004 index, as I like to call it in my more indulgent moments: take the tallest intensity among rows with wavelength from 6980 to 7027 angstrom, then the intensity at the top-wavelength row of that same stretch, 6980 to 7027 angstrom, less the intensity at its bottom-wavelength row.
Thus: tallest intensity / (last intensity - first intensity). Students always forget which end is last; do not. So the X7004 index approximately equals -50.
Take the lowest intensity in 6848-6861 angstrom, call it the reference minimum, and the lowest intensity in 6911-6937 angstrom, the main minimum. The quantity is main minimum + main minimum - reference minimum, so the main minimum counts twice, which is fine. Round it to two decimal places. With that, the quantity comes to 6.07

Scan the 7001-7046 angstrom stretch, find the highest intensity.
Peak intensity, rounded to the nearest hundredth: 6.89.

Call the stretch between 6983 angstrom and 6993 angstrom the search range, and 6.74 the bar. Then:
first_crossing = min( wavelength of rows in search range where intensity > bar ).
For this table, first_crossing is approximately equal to 6988.87 angstrom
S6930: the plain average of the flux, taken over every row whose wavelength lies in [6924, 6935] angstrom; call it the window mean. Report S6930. 6.30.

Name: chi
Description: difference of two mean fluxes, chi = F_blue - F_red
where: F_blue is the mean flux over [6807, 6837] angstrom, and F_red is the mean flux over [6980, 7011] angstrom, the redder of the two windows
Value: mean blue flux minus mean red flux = 0.26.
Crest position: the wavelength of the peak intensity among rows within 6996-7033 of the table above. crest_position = 7027.60 angstrom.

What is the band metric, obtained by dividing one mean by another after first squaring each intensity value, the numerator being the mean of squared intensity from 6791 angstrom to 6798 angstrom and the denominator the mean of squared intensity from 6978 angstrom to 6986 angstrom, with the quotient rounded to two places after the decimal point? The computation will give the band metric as 1.23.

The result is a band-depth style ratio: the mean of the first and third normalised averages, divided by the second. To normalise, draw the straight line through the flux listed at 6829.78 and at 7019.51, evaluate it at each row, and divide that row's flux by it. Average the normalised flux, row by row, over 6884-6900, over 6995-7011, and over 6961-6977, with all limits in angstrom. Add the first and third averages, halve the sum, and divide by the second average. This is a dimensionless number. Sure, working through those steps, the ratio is 1.01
